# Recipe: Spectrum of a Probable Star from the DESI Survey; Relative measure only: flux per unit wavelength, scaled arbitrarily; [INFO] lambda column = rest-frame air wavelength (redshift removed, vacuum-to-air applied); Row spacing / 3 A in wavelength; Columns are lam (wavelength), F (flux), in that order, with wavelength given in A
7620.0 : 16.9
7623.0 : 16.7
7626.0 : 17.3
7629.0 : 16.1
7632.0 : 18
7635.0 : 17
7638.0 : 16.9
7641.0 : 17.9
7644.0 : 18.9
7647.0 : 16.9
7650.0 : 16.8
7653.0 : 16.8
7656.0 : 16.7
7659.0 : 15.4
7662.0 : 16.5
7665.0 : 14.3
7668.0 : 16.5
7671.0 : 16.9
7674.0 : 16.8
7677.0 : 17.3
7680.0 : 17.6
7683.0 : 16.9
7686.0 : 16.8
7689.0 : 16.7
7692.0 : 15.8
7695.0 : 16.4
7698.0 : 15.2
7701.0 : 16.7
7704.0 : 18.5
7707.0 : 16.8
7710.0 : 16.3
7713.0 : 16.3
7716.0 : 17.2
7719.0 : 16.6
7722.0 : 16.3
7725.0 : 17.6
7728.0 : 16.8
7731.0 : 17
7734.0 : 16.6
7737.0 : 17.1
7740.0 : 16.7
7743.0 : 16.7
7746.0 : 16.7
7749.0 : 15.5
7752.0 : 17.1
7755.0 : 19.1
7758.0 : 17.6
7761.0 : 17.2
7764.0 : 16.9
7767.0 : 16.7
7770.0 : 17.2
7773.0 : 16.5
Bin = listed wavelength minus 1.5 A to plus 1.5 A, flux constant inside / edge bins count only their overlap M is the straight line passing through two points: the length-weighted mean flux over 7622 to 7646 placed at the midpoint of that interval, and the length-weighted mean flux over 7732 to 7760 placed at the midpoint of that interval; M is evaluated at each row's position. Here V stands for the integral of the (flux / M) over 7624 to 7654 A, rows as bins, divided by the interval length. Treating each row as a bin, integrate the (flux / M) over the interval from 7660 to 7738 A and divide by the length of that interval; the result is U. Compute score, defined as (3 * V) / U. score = 3.07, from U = 0.97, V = 1.00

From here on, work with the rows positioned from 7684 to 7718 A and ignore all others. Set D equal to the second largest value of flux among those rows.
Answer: 17.2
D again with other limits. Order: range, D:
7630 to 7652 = 18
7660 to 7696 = 17.3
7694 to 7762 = 18.5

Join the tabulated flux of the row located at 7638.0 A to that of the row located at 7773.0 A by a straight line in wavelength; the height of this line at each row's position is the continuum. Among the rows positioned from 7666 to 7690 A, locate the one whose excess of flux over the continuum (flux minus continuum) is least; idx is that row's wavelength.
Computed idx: 7668.0 A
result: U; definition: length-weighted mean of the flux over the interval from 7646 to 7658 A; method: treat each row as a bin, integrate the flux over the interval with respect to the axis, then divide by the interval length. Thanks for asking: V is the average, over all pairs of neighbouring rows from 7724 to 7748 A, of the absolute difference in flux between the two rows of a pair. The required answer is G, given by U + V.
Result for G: 17.1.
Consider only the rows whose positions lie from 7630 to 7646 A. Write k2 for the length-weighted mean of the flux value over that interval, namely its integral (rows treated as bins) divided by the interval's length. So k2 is 17.7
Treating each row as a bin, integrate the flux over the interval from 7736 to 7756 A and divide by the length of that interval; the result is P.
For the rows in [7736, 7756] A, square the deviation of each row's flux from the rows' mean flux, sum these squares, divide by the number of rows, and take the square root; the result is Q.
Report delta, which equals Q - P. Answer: -15.9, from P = 16.9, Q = 1.00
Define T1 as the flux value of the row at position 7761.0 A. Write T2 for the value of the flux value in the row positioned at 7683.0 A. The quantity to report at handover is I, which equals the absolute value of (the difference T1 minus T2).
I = 0.30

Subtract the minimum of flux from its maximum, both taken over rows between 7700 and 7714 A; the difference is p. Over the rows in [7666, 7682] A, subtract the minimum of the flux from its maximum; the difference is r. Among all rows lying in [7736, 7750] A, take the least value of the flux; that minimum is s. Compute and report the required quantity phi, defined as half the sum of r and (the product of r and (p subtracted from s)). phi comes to 7.9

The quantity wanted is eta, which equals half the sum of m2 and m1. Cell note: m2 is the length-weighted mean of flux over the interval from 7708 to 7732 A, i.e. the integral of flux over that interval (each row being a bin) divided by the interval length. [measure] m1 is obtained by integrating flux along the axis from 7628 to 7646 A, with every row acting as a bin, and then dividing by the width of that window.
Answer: 17.1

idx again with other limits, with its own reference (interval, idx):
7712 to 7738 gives 7713.0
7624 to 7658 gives 7629.0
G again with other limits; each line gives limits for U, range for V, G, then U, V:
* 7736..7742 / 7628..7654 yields 17.8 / 16.9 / 0.9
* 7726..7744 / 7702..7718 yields 17.6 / 16.8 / 0.8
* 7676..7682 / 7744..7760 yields 19.0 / 17.4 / 1.6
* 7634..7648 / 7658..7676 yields 18.8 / 17.6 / 1.2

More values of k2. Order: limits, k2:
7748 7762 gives 17.4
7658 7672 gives 15.9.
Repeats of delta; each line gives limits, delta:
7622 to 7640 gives -16.5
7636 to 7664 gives -16.0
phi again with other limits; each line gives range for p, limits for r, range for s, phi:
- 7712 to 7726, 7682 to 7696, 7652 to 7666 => 7.7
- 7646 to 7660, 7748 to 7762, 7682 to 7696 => 27.5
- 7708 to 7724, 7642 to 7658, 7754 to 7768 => 18.5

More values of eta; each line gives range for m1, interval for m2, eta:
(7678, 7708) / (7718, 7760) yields 16.9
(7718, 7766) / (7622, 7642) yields 17.0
